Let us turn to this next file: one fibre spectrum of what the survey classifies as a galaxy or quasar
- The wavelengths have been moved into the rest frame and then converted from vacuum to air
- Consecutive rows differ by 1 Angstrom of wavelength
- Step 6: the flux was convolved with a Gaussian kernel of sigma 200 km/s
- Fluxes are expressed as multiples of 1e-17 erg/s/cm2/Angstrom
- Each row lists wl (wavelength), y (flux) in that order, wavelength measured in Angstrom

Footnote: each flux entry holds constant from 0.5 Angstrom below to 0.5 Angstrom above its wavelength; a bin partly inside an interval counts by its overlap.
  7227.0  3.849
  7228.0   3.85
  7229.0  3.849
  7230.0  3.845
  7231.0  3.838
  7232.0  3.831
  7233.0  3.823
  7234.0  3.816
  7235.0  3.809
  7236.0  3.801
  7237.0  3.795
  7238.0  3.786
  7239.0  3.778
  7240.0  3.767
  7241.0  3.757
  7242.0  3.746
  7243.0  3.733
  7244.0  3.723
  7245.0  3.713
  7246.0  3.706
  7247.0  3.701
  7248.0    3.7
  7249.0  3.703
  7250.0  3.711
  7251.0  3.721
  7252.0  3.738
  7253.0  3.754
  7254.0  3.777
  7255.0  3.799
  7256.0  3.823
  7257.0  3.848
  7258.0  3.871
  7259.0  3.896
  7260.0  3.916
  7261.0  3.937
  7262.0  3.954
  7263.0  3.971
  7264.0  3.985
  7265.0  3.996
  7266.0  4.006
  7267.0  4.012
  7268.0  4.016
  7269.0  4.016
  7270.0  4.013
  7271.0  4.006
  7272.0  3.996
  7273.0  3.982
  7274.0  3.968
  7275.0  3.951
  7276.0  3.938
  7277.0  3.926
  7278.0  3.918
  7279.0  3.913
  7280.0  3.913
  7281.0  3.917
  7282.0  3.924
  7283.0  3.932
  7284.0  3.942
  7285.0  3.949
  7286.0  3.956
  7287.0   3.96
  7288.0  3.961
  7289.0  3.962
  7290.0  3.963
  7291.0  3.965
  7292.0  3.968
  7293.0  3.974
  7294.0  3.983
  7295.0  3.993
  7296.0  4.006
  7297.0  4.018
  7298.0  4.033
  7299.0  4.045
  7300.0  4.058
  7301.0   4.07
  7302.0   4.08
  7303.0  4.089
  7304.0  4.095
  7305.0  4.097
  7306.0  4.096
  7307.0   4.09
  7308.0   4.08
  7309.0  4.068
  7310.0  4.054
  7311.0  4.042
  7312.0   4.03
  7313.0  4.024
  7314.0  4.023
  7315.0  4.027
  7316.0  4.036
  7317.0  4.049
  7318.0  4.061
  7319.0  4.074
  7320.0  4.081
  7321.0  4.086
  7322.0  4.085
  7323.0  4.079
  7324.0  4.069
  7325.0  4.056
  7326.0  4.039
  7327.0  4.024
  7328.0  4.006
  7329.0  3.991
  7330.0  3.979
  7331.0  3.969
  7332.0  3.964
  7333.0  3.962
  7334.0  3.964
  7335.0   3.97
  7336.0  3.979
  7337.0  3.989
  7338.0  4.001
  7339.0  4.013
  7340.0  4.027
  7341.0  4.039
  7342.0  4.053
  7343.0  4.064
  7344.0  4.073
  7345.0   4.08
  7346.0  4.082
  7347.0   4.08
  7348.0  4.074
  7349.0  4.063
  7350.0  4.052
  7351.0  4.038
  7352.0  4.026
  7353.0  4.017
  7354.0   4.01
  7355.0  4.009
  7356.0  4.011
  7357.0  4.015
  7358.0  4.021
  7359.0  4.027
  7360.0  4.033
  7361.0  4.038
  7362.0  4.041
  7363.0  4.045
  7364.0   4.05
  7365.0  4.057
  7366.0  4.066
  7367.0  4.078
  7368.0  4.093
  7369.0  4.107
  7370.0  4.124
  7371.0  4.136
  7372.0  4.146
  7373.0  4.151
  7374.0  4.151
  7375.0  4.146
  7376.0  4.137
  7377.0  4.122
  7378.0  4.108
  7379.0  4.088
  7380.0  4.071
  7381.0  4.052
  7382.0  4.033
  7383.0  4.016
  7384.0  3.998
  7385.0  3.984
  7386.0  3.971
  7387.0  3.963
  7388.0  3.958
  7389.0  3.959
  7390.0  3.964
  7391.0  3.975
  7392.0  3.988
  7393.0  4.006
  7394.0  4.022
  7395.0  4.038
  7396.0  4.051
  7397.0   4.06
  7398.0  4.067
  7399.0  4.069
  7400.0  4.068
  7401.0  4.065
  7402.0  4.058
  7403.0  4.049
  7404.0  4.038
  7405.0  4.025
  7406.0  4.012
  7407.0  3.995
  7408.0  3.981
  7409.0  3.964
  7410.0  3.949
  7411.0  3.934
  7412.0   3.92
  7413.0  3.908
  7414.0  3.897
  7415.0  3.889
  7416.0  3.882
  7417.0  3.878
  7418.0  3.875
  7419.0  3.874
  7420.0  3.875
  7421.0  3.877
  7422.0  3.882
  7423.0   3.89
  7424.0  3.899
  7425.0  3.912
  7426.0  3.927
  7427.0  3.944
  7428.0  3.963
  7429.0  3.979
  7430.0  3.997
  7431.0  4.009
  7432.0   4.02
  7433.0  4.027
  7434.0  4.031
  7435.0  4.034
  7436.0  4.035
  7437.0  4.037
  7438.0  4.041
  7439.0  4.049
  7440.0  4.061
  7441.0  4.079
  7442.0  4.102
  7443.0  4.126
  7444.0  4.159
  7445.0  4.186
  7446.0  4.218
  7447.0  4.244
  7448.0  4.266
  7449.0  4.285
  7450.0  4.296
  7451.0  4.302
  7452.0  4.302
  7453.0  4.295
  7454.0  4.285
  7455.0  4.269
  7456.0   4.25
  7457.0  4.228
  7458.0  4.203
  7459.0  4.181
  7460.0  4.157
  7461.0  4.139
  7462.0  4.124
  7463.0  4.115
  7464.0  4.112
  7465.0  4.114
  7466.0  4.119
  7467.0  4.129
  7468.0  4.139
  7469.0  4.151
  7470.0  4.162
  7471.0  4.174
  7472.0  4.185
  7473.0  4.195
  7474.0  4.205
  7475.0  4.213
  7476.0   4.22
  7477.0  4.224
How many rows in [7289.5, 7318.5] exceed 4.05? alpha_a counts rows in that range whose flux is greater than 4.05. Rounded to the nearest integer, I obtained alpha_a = 12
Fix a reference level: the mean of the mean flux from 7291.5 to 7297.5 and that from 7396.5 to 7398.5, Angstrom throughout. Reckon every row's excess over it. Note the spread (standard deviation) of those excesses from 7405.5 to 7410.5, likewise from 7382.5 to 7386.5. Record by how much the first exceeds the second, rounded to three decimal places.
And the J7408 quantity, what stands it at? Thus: 0.006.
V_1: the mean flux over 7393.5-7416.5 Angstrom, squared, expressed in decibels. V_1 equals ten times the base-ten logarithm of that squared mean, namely 12.0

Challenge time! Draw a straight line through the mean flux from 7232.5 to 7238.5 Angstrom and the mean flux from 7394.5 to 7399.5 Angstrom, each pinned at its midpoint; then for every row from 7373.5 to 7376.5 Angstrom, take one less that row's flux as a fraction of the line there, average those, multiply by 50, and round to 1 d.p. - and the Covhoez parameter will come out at -1.5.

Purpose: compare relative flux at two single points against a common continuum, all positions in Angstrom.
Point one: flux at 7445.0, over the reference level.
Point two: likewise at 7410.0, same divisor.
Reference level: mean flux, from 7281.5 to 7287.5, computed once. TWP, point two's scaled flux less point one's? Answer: -0.06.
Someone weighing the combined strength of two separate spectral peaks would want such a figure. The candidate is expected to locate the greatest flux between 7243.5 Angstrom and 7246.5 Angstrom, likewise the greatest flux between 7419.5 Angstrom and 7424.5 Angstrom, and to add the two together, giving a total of 7.6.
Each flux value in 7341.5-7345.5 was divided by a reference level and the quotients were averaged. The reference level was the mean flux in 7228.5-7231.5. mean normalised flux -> 1.06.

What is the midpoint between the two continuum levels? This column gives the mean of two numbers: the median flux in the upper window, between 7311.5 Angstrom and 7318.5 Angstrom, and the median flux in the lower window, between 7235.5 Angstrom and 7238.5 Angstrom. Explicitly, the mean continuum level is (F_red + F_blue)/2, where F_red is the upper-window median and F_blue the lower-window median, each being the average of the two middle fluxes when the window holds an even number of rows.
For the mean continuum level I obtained 3.91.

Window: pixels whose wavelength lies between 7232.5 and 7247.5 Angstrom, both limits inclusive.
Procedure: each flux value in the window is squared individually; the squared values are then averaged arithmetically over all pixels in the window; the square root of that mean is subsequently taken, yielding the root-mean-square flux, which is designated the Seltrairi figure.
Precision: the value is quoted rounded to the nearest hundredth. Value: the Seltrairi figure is 3.76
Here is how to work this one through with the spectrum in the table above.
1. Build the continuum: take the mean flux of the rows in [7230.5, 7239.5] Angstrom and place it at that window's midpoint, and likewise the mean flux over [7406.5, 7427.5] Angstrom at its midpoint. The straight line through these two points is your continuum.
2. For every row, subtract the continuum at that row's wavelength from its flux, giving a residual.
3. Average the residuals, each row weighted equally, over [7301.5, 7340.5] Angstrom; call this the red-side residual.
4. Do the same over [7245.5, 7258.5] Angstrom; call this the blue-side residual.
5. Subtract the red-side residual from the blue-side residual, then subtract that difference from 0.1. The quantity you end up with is 0.34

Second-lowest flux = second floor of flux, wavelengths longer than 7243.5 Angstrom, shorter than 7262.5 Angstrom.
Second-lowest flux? 3.701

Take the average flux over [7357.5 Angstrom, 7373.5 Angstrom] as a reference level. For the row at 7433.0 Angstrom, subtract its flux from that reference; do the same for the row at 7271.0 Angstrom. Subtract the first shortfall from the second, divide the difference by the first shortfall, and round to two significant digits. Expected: 0.43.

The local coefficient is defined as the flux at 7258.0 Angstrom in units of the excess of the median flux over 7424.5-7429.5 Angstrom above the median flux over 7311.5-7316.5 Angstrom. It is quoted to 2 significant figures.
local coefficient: -47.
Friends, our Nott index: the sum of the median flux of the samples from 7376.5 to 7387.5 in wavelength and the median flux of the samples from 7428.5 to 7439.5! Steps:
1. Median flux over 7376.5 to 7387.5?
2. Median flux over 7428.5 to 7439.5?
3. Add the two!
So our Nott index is 8.06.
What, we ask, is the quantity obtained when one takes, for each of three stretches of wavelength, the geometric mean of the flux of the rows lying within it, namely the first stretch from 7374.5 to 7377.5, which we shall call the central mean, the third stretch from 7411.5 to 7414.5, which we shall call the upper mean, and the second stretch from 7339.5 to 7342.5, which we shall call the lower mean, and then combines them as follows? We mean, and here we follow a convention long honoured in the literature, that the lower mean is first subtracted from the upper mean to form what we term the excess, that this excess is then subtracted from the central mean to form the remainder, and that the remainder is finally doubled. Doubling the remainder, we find 8.5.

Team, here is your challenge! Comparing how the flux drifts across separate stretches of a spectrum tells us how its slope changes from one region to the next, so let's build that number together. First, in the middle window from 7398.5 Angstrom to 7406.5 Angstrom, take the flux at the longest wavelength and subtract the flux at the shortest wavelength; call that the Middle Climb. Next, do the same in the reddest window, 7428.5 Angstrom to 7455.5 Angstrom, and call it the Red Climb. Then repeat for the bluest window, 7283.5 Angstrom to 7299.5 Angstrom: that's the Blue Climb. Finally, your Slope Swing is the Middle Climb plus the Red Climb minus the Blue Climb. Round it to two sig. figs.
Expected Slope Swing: 0.13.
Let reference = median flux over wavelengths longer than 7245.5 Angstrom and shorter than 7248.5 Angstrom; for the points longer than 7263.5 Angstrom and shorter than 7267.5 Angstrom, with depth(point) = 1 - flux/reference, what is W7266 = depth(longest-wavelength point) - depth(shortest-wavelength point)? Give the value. -0.0073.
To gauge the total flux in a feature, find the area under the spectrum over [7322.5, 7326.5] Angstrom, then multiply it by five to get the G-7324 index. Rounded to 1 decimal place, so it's 81.2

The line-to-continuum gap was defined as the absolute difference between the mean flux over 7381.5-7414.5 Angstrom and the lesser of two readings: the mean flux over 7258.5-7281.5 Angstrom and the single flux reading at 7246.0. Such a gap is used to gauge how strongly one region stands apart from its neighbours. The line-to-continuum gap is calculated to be 0.29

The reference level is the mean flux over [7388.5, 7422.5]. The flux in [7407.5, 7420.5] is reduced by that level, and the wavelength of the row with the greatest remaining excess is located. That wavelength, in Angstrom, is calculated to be 7408.0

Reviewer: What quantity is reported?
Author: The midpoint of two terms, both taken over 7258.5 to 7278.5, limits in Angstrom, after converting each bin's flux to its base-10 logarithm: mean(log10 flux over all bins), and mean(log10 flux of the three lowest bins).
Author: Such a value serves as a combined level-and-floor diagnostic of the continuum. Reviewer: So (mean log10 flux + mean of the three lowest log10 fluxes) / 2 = 0.595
